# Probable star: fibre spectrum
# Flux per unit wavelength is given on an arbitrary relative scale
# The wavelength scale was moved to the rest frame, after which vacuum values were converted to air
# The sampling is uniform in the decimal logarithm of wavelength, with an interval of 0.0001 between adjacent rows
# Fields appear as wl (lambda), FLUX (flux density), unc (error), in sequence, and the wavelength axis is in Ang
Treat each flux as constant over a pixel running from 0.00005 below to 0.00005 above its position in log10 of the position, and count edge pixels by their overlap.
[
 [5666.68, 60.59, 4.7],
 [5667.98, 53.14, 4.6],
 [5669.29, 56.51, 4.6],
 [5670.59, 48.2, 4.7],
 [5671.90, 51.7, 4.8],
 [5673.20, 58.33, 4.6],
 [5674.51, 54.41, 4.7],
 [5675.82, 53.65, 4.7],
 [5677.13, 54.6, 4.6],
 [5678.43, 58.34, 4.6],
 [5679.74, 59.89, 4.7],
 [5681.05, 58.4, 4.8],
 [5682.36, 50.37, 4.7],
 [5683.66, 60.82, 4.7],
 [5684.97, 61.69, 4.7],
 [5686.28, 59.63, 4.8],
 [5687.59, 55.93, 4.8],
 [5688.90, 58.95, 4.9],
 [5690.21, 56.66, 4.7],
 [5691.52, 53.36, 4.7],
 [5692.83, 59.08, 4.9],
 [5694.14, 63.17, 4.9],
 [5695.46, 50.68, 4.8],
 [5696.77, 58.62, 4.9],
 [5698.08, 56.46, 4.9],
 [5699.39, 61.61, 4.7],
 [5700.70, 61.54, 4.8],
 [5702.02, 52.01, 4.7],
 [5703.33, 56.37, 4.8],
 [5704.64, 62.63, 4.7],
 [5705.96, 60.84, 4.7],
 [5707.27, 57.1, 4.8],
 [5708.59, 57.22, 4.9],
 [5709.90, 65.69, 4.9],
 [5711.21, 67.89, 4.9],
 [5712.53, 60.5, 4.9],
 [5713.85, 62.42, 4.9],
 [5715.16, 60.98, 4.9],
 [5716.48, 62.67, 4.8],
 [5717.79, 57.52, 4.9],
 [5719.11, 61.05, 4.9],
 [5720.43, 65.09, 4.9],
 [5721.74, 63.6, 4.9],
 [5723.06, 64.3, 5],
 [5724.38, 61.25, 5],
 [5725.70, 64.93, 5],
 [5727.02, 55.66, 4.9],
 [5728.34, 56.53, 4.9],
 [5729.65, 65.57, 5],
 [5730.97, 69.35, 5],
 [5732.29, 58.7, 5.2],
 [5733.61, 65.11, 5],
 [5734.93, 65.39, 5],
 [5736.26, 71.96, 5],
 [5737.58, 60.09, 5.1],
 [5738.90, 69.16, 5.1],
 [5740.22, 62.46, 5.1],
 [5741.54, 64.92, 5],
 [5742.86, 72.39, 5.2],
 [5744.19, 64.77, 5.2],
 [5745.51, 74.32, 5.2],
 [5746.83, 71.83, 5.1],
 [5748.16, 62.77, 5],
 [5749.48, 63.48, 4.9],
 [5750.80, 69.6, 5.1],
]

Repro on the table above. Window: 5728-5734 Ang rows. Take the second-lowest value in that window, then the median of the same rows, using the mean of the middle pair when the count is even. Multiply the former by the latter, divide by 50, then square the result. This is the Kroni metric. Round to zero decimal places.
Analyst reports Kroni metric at 5843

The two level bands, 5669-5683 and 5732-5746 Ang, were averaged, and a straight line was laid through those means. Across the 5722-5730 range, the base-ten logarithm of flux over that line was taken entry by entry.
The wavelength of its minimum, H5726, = 5727.02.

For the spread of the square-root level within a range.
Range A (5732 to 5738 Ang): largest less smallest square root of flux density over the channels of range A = 0.82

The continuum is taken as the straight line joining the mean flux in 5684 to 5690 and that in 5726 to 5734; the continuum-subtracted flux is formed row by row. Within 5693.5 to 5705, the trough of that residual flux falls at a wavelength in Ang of 5695.46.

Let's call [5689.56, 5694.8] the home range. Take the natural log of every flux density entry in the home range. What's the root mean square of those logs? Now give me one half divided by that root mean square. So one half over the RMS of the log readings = 0.123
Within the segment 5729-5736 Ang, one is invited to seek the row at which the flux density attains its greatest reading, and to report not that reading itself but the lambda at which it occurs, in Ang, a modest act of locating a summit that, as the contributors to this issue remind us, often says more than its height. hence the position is 5730.97 Ang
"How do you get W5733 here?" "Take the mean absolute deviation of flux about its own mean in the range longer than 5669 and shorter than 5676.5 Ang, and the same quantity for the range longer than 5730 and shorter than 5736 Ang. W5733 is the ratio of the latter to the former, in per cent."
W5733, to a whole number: 113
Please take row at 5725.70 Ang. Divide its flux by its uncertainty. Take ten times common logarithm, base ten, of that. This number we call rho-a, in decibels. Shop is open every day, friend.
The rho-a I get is 11.1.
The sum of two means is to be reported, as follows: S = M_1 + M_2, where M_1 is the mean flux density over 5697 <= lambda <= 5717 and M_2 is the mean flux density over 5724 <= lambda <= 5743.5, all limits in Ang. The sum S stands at 125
